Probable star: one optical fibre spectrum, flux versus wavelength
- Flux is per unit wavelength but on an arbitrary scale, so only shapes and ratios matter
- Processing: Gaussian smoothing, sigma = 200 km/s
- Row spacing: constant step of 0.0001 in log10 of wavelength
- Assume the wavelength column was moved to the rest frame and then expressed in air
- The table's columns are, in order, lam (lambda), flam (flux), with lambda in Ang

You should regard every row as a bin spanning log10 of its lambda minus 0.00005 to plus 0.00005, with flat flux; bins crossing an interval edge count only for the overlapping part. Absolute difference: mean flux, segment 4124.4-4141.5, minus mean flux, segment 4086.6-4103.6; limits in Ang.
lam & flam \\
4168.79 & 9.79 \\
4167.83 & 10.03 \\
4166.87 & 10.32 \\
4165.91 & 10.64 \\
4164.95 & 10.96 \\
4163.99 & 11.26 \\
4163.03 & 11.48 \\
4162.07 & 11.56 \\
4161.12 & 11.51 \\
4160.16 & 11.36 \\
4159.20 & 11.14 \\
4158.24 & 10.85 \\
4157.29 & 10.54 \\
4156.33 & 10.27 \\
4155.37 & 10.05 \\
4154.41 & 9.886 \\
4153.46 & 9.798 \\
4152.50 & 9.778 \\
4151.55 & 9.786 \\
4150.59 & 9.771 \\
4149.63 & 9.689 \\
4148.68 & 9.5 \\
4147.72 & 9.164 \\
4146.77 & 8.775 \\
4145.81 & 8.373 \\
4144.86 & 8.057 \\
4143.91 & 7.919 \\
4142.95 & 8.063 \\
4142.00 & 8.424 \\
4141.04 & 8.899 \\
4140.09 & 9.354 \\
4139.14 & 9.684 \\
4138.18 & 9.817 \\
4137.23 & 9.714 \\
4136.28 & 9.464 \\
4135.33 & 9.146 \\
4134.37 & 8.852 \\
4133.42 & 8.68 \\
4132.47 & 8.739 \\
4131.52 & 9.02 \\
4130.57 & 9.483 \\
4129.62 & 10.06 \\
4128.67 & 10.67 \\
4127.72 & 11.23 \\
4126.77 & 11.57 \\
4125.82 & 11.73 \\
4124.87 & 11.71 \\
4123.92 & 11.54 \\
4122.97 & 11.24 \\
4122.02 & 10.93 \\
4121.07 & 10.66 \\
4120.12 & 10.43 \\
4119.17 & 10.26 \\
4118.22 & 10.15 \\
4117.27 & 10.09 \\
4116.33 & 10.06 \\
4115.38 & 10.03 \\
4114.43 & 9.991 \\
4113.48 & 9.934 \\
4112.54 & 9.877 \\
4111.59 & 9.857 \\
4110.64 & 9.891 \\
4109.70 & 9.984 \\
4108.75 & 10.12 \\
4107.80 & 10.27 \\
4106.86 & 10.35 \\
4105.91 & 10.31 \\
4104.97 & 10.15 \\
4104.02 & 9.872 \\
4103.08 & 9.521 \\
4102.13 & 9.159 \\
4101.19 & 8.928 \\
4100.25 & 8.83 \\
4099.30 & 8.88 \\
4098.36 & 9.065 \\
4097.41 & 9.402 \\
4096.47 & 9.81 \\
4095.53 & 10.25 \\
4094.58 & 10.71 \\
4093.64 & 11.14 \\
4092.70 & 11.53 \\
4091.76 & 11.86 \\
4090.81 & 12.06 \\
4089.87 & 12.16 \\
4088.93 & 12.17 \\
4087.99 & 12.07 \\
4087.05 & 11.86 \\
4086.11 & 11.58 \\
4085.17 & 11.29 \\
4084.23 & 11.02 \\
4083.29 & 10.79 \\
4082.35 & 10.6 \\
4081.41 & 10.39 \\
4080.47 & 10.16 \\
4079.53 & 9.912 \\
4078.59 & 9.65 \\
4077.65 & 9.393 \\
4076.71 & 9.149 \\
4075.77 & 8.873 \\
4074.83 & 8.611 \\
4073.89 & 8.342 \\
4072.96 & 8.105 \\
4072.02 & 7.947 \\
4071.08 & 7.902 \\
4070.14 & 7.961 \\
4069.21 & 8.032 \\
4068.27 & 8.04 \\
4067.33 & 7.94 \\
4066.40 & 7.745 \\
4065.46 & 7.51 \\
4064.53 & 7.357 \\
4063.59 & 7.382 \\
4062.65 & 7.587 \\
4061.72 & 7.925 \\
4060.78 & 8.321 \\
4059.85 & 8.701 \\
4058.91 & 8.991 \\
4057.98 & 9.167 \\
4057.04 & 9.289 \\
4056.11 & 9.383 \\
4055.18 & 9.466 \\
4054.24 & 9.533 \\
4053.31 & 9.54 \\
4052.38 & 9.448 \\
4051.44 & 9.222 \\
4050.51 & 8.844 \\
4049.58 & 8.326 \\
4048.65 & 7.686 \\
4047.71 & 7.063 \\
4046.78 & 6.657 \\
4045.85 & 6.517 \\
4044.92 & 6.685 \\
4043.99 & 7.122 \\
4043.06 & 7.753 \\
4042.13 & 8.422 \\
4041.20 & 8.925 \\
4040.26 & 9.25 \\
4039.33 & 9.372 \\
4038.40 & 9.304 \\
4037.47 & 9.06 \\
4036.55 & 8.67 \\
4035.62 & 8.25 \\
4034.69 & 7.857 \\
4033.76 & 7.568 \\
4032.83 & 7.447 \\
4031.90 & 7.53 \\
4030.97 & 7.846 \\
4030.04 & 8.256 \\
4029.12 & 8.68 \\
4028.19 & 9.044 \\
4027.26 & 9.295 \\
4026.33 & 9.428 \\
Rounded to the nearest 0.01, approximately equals 0.64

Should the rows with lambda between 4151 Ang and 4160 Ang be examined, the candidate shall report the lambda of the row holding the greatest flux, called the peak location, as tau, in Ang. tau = 4159.20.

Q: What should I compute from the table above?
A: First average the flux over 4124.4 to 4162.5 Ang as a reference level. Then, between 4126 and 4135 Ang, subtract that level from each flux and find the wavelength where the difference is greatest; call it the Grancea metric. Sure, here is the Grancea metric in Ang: 4126.77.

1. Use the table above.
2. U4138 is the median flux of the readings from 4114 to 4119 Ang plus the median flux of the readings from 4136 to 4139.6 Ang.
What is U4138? 19.8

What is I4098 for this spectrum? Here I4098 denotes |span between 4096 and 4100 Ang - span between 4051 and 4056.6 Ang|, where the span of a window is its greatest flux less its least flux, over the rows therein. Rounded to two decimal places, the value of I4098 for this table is 0.61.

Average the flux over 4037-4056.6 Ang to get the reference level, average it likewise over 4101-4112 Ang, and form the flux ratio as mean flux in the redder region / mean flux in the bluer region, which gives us 1.17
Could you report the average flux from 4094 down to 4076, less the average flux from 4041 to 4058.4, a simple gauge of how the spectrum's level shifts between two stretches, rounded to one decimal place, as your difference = 2.6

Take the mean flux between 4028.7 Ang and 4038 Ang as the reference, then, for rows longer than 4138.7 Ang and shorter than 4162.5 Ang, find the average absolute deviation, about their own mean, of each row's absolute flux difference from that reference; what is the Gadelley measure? 0.8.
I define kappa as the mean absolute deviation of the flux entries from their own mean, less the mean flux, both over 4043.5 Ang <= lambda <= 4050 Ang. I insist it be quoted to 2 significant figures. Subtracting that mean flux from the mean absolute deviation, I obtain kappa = -6.7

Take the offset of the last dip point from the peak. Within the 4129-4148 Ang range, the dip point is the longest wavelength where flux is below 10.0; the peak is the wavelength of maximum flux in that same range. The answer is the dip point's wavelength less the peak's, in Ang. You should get 18.1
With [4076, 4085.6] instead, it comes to -5.6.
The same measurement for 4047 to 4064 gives 10.3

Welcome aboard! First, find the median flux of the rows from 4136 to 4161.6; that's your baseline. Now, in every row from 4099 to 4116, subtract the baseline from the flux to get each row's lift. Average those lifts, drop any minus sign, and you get 0.1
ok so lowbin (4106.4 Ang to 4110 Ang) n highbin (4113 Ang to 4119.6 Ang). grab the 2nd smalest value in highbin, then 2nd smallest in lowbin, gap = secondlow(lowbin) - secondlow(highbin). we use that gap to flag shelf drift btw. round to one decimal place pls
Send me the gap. 0.1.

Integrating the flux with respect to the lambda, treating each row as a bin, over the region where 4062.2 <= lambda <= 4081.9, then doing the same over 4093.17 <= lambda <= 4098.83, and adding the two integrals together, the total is 224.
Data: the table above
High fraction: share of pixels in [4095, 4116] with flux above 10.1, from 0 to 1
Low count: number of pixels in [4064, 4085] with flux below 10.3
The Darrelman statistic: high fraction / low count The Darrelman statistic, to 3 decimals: 0.015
